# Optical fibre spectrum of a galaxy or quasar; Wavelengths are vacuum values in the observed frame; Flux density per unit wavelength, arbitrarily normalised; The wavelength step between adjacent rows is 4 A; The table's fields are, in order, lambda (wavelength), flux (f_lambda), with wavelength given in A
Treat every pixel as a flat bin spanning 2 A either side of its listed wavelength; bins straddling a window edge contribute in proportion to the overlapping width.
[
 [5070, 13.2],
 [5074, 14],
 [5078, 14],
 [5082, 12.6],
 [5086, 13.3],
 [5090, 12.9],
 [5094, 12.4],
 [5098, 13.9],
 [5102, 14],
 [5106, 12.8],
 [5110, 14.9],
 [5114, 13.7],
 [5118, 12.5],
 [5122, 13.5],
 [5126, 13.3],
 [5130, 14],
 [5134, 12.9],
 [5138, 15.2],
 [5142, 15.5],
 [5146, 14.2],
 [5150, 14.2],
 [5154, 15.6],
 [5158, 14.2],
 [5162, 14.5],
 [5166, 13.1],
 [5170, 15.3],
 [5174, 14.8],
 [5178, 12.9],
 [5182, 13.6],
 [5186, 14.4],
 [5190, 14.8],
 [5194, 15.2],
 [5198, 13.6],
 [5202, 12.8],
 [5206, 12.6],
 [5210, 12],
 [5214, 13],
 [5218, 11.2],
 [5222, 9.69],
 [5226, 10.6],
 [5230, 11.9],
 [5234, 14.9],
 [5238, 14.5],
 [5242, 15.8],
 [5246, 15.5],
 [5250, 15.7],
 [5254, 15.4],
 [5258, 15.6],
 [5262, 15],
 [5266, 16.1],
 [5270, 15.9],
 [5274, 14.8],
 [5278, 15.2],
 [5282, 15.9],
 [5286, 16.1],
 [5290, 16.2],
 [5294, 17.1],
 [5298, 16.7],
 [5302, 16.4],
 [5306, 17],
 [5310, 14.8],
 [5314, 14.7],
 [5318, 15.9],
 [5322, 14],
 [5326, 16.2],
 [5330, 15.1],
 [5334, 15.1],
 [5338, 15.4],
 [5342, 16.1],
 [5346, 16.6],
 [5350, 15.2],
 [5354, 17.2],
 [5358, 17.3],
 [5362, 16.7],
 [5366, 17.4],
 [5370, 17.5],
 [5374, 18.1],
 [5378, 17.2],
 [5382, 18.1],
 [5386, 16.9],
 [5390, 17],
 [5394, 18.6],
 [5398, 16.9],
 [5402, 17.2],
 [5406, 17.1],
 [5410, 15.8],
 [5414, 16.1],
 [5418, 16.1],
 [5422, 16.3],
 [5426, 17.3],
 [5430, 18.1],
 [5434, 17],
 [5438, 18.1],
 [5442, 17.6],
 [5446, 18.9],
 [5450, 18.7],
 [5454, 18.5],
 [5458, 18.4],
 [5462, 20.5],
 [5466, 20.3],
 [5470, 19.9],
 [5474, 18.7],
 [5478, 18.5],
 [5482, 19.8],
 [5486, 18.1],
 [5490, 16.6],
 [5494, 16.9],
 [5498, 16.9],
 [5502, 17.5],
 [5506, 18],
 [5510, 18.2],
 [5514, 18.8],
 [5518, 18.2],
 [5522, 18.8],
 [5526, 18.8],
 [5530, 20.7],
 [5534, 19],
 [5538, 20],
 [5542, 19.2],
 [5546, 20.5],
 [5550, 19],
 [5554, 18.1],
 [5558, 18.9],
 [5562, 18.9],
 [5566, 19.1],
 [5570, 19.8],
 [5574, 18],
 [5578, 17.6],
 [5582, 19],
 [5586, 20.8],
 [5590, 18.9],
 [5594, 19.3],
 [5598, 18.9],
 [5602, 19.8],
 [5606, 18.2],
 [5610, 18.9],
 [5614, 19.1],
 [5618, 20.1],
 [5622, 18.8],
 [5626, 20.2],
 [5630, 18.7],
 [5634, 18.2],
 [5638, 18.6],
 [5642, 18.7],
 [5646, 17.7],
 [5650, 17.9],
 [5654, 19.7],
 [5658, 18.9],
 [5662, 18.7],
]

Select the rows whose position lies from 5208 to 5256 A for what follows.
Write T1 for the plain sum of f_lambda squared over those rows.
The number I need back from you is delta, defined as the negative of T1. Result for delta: -2192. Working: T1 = 2192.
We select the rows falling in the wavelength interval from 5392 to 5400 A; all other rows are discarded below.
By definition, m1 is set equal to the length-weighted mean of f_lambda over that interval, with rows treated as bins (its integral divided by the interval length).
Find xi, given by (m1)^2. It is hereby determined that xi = 315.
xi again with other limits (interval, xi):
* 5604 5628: 369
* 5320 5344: 235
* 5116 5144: 192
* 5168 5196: 208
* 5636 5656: 343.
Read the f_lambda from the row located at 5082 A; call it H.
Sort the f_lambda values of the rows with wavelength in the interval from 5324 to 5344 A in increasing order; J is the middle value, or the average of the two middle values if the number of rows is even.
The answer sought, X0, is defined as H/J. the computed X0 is 0.82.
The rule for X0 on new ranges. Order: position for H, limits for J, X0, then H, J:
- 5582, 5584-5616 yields 1.00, 19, 19.0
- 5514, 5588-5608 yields 0.99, 18.8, 18.9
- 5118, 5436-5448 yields 0.69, 12.5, 18.1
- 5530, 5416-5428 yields 1.27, 20.7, 16.3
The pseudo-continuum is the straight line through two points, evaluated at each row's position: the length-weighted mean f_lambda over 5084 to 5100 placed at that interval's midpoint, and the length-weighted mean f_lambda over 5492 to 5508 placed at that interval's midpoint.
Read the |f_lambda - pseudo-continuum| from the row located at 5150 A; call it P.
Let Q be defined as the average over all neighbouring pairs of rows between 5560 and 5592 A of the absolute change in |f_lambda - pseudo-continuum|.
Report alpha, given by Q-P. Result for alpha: 0.5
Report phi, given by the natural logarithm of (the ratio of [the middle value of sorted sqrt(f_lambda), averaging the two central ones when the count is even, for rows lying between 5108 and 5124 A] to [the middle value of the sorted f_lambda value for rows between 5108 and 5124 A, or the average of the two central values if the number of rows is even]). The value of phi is -1.31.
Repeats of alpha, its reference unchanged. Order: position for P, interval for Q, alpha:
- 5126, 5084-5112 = 0.2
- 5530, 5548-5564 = -2.5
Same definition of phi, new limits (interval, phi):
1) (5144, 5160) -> -1.33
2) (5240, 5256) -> -1.37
